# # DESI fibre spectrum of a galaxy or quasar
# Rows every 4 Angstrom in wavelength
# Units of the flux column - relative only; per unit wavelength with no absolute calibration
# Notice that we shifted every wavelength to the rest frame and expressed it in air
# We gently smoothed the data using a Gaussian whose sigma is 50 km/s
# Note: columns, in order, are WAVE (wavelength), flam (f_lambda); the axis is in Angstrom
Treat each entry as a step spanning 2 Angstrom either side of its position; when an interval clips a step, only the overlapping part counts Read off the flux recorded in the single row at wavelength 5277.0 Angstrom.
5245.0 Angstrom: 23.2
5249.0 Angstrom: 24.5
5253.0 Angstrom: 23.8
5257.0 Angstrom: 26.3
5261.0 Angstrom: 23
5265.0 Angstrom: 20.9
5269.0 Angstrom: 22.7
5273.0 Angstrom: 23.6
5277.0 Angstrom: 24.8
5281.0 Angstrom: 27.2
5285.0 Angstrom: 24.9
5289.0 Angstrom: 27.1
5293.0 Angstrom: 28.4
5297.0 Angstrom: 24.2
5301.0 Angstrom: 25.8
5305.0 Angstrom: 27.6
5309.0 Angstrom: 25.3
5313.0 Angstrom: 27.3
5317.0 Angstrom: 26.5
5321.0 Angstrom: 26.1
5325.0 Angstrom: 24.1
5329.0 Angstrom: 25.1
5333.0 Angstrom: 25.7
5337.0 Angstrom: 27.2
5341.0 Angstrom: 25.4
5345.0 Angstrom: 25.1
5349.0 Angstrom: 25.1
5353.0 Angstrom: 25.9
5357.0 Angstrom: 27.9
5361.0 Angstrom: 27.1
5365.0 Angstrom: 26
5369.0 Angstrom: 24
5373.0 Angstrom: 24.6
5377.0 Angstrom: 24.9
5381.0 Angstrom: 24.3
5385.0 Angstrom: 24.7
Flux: 24.8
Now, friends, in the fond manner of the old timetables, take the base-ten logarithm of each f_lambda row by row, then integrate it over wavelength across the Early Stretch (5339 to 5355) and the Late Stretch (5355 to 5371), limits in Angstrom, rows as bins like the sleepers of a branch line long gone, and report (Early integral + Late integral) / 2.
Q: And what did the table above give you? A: 22.6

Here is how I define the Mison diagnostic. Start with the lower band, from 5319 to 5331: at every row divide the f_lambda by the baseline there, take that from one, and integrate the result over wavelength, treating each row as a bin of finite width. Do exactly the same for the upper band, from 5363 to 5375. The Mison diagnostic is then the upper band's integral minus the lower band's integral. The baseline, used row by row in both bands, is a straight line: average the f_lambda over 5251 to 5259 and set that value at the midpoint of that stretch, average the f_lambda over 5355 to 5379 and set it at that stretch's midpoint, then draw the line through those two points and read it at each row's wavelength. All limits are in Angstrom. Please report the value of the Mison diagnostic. 0.23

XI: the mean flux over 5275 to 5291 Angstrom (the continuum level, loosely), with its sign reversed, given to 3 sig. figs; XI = -26.0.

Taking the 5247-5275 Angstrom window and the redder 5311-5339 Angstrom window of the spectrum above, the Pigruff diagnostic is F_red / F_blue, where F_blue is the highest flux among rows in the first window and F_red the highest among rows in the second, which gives 1.04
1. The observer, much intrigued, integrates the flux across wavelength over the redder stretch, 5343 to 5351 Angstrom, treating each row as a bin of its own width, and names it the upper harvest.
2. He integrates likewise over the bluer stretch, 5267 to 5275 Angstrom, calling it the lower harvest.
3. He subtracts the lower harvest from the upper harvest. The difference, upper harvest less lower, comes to 16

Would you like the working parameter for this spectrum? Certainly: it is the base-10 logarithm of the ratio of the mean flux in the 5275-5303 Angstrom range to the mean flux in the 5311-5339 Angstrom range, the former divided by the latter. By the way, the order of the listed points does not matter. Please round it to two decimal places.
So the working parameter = 0.00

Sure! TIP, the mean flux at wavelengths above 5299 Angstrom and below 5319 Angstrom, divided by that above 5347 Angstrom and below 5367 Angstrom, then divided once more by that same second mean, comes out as 0.0380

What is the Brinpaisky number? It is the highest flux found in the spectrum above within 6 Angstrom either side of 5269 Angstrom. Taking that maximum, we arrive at 23.6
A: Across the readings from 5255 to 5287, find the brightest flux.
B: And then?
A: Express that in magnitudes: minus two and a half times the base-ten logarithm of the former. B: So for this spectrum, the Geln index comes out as -3.59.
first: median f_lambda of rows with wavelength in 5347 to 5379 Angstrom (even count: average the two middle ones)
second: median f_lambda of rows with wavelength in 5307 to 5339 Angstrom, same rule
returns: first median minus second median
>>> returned -0.4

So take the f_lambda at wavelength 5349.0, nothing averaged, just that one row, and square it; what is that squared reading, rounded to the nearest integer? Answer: 630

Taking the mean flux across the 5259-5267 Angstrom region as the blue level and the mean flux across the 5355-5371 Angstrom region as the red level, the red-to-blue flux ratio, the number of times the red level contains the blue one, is 1.20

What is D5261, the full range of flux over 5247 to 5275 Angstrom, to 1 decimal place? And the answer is 5.4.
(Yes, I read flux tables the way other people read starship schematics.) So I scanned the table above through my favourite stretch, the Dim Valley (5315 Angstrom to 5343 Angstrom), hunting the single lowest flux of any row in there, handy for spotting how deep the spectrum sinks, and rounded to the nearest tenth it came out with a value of 24.1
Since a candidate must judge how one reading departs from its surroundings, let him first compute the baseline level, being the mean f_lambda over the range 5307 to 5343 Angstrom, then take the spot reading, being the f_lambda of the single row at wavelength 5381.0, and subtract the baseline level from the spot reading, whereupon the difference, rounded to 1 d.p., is -1.6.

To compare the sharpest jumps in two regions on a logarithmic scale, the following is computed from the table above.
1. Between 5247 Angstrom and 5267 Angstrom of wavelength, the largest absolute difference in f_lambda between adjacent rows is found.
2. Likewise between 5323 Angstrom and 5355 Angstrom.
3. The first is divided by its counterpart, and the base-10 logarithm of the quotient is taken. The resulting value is 0.26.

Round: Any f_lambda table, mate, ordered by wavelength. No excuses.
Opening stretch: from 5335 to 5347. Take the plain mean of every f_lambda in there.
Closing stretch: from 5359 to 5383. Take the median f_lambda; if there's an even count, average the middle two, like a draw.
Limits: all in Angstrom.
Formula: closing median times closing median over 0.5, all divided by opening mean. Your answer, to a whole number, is 47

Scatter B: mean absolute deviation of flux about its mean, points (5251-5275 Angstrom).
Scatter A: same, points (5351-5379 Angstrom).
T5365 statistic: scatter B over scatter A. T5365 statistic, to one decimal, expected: 1.1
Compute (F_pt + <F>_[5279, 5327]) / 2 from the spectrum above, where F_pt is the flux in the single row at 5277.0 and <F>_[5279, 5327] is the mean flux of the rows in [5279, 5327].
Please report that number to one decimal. 25.5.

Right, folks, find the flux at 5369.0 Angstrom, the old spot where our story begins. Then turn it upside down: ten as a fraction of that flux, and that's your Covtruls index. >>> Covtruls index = 0.417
